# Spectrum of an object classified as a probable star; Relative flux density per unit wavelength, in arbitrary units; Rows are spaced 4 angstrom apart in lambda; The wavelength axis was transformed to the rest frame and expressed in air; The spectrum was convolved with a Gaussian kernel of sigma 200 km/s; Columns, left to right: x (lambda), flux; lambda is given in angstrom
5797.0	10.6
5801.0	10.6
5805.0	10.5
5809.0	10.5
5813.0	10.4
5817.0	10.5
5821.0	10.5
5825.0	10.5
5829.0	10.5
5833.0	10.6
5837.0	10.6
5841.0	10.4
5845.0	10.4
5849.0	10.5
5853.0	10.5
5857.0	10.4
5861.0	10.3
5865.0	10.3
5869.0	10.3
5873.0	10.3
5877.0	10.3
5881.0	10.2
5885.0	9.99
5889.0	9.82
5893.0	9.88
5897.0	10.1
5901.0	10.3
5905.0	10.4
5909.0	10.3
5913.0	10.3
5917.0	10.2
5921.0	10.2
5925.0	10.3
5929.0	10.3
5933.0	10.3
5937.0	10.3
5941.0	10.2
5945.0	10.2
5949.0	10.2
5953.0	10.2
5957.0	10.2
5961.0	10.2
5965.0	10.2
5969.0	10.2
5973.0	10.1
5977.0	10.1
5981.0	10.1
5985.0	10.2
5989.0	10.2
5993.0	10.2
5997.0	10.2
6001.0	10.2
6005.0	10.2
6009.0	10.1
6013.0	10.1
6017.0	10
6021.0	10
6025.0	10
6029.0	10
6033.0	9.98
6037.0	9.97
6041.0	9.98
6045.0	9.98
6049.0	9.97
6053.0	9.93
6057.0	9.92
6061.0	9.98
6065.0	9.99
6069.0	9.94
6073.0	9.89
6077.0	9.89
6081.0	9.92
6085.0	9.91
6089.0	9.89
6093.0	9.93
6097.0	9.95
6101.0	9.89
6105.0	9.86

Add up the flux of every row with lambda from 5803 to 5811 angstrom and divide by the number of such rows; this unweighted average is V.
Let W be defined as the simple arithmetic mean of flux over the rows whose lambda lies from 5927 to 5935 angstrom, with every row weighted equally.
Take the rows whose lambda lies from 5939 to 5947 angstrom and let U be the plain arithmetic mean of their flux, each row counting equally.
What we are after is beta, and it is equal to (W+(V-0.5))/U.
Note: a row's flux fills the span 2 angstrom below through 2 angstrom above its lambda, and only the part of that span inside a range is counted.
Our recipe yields 1.99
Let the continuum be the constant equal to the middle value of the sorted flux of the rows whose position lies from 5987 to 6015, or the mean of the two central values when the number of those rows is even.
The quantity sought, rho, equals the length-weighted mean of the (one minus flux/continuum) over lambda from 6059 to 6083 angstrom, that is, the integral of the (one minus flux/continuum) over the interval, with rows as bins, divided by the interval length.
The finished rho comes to 0.026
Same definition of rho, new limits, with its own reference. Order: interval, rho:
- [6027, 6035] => 0.021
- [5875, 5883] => -0.005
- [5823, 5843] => -0.031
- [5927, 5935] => -0.010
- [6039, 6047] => 0.022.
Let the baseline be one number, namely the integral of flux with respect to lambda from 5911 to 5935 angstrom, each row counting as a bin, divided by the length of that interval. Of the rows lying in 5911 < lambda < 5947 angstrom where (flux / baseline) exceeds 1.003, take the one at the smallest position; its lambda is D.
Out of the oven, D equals 5913.0 angstrom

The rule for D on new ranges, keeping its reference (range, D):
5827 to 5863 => 5829.0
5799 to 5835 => 5801.0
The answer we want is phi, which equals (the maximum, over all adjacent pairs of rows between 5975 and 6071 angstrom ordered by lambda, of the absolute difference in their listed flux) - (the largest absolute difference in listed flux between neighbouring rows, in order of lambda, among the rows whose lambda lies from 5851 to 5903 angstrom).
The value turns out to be -0.120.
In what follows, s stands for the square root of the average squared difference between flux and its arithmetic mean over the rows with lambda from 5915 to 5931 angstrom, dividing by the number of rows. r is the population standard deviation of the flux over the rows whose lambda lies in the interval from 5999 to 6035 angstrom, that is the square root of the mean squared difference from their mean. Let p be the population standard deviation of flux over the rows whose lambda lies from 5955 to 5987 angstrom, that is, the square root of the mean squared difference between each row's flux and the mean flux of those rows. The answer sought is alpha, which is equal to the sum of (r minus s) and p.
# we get 0.082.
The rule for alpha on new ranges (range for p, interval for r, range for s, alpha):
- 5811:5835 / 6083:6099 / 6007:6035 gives 0.033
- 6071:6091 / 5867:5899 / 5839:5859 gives 0.147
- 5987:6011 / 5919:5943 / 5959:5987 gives 0.035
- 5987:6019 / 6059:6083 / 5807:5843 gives 0.044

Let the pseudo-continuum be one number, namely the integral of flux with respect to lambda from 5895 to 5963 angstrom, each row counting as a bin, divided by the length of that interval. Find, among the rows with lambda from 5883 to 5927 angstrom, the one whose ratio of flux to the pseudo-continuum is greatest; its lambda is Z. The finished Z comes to 5905.0 angstrom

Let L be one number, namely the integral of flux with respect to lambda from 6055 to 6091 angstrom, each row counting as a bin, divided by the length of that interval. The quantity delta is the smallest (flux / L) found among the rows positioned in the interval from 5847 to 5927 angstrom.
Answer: 0.99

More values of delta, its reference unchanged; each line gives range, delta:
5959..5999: 1.02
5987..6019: 1.01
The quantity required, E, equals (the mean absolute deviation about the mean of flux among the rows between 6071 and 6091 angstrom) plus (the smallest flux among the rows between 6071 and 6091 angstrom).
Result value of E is 9.9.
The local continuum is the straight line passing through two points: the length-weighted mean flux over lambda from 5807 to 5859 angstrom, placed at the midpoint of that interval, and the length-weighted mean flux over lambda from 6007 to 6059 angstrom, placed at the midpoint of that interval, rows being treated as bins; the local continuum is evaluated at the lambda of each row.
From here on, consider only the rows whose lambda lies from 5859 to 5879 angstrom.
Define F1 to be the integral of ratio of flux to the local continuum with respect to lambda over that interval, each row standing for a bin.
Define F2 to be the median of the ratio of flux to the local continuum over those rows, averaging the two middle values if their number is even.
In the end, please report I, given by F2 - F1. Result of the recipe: -18.8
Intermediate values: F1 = 19.8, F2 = 0.99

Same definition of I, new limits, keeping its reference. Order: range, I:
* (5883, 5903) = -18.4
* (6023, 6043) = -19.0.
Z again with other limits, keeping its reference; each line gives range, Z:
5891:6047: 5905.0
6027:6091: 6029.0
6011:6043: 6013.0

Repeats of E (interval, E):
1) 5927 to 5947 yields 10.2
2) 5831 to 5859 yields 10.5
